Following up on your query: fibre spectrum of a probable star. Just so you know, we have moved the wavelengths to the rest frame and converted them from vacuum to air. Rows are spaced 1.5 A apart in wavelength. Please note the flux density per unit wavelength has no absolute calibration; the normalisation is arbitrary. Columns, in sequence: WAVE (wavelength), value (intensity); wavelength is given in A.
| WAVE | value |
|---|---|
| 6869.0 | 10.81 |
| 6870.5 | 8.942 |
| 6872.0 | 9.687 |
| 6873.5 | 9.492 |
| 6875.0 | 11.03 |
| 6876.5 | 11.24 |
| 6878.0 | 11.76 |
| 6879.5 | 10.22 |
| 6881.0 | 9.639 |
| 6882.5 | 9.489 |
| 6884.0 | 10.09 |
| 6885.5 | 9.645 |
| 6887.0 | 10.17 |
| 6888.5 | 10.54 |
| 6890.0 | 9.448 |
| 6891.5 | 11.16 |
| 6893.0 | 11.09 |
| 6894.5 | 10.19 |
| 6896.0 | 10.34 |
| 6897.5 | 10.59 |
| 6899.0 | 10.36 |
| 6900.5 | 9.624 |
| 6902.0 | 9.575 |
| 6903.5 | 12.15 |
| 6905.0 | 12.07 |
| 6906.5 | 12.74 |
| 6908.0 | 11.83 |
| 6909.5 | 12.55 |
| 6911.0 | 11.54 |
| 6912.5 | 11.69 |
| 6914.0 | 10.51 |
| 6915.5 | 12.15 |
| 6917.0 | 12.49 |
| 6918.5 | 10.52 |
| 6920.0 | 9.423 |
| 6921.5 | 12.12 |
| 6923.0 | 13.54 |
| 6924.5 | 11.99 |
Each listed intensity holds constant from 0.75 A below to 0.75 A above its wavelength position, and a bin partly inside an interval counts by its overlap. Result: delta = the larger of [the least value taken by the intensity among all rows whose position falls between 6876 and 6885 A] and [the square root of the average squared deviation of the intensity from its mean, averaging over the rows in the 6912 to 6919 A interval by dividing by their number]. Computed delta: 9.5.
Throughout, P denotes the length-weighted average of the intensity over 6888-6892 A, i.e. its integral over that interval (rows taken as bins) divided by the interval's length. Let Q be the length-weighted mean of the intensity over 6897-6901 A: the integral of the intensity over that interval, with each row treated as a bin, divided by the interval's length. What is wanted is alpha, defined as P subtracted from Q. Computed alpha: -0.12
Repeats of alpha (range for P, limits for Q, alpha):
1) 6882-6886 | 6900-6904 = 0.63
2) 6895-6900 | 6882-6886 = -0.61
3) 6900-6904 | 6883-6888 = -0.42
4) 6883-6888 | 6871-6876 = 0.10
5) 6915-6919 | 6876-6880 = -0.65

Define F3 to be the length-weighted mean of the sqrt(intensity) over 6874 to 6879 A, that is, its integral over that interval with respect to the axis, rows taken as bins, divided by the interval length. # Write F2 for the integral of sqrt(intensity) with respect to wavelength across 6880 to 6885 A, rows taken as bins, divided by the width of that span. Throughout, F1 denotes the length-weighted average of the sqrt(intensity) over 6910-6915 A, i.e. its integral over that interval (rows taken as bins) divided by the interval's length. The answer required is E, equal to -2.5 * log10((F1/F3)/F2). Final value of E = 1.23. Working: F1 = 3.4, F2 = 3.12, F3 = 3.34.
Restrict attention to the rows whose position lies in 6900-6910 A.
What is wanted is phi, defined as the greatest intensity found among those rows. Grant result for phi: 12.74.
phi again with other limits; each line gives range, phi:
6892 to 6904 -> 12.15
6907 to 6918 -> 12.55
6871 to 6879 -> 11.76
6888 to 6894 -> 11.16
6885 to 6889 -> 10.54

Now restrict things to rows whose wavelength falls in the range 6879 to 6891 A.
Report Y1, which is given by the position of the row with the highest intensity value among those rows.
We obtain 6888.5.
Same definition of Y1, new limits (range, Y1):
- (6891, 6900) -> 6891.5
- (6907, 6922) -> 6909.5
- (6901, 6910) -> 6906.5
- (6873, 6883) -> 6878.0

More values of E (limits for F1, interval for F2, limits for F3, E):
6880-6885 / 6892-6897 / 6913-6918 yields 1.38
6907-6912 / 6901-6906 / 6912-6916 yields 1.28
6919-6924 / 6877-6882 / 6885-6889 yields 1.20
